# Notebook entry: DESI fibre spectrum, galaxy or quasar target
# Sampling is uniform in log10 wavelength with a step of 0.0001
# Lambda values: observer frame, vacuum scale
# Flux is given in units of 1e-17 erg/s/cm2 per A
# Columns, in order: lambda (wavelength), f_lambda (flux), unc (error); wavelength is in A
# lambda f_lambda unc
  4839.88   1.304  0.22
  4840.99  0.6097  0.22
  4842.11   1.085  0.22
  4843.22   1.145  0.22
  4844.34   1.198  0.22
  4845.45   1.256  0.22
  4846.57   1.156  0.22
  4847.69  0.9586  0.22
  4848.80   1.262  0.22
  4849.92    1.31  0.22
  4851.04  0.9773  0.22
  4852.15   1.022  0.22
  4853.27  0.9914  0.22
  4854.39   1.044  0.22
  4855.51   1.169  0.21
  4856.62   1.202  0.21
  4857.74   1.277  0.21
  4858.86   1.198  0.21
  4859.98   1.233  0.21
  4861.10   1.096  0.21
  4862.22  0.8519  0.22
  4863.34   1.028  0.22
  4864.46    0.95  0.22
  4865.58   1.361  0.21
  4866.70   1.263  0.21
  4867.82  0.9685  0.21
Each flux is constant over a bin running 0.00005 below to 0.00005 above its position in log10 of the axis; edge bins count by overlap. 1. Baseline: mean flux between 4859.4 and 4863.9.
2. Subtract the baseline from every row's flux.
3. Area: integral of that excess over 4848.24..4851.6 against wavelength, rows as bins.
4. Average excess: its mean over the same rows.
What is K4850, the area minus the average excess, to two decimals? 0.31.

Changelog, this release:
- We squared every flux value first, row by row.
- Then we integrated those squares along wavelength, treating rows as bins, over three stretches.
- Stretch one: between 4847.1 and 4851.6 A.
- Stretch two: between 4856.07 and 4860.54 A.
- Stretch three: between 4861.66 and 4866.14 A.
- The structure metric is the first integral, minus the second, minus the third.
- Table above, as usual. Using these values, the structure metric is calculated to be -6.0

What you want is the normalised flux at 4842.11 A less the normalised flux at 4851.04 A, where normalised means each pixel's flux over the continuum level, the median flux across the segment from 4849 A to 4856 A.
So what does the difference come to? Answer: 0.1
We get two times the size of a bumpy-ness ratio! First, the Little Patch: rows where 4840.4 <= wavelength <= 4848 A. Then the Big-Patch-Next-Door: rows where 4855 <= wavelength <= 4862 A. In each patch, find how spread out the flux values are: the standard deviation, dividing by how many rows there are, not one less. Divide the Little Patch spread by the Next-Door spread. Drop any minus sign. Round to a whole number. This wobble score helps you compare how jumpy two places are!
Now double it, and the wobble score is 7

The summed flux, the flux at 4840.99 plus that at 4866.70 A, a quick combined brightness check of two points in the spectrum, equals 1.9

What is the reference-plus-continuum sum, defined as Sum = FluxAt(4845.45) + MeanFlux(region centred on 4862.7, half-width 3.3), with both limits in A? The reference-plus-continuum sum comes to 2.34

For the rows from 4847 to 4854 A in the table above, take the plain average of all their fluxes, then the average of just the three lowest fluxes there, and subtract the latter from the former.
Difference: 0.11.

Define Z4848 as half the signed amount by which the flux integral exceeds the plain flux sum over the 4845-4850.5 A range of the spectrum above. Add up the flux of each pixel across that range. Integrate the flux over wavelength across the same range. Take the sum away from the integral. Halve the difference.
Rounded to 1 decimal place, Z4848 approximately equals 0.3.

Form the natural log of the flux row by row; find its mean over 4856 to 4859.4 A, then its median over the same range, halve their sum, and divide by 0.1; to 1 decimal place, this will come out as 1.9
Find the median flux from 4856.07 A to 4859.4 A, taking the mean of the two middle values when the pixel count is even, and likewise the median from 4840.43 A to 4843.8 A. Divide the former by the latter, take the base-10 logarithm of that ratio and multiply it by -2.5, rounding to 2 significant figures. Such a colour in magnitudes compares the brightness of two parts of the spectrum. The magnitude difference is -0.11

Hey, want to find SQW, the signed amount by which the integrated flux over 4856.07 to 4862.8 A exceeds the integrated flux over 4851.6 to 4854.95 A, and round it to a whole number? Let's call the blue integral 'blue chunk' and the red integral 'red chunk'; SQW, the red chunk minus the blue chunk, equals 4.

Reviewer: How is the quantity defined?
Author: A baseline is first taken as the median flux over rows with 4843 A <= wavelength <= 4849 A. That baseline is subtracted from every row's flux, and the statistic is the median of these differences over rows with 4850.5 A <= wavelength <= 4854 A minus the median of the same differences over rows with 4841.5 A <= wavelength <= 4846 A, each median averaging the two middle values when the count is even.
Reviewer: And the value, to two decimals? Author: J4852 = -0.18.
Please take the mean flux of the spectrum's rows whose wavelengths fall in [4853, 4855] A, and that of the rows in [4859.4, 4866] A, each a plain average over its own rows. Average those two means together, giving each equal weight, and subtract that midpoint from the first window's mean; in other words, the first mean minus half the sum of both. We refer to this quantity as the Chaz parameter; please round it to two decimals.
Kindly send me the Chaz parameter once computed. -0.03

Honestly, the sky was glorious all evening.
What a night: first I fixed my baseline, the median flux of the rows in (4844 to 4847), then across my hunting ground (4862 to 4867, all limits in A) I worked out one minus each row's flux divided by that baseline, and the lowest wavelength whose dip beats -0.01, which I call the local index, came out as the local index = 4862.22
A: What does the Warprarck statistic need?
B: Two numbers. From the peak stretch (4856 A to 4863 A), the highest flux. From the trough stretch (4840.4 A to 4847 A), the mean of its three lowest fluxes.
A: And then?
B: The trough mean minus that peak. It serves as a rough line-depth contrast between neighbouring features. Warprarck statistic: -0.33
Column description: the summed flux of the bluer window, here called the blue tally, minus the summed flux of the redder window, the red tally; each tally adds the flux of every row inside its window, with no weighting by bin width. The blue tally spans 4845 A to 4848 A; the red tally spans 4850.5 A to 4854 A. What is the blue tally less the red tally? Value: 0.38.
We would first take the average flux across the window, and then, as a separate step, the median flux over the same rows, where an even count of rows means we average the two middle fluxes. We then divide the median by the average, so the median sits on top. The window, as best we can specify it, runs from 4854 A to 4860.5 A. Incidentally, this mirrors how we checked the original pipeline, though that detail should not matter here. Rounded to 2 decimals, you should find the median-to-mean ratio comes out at 1.01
